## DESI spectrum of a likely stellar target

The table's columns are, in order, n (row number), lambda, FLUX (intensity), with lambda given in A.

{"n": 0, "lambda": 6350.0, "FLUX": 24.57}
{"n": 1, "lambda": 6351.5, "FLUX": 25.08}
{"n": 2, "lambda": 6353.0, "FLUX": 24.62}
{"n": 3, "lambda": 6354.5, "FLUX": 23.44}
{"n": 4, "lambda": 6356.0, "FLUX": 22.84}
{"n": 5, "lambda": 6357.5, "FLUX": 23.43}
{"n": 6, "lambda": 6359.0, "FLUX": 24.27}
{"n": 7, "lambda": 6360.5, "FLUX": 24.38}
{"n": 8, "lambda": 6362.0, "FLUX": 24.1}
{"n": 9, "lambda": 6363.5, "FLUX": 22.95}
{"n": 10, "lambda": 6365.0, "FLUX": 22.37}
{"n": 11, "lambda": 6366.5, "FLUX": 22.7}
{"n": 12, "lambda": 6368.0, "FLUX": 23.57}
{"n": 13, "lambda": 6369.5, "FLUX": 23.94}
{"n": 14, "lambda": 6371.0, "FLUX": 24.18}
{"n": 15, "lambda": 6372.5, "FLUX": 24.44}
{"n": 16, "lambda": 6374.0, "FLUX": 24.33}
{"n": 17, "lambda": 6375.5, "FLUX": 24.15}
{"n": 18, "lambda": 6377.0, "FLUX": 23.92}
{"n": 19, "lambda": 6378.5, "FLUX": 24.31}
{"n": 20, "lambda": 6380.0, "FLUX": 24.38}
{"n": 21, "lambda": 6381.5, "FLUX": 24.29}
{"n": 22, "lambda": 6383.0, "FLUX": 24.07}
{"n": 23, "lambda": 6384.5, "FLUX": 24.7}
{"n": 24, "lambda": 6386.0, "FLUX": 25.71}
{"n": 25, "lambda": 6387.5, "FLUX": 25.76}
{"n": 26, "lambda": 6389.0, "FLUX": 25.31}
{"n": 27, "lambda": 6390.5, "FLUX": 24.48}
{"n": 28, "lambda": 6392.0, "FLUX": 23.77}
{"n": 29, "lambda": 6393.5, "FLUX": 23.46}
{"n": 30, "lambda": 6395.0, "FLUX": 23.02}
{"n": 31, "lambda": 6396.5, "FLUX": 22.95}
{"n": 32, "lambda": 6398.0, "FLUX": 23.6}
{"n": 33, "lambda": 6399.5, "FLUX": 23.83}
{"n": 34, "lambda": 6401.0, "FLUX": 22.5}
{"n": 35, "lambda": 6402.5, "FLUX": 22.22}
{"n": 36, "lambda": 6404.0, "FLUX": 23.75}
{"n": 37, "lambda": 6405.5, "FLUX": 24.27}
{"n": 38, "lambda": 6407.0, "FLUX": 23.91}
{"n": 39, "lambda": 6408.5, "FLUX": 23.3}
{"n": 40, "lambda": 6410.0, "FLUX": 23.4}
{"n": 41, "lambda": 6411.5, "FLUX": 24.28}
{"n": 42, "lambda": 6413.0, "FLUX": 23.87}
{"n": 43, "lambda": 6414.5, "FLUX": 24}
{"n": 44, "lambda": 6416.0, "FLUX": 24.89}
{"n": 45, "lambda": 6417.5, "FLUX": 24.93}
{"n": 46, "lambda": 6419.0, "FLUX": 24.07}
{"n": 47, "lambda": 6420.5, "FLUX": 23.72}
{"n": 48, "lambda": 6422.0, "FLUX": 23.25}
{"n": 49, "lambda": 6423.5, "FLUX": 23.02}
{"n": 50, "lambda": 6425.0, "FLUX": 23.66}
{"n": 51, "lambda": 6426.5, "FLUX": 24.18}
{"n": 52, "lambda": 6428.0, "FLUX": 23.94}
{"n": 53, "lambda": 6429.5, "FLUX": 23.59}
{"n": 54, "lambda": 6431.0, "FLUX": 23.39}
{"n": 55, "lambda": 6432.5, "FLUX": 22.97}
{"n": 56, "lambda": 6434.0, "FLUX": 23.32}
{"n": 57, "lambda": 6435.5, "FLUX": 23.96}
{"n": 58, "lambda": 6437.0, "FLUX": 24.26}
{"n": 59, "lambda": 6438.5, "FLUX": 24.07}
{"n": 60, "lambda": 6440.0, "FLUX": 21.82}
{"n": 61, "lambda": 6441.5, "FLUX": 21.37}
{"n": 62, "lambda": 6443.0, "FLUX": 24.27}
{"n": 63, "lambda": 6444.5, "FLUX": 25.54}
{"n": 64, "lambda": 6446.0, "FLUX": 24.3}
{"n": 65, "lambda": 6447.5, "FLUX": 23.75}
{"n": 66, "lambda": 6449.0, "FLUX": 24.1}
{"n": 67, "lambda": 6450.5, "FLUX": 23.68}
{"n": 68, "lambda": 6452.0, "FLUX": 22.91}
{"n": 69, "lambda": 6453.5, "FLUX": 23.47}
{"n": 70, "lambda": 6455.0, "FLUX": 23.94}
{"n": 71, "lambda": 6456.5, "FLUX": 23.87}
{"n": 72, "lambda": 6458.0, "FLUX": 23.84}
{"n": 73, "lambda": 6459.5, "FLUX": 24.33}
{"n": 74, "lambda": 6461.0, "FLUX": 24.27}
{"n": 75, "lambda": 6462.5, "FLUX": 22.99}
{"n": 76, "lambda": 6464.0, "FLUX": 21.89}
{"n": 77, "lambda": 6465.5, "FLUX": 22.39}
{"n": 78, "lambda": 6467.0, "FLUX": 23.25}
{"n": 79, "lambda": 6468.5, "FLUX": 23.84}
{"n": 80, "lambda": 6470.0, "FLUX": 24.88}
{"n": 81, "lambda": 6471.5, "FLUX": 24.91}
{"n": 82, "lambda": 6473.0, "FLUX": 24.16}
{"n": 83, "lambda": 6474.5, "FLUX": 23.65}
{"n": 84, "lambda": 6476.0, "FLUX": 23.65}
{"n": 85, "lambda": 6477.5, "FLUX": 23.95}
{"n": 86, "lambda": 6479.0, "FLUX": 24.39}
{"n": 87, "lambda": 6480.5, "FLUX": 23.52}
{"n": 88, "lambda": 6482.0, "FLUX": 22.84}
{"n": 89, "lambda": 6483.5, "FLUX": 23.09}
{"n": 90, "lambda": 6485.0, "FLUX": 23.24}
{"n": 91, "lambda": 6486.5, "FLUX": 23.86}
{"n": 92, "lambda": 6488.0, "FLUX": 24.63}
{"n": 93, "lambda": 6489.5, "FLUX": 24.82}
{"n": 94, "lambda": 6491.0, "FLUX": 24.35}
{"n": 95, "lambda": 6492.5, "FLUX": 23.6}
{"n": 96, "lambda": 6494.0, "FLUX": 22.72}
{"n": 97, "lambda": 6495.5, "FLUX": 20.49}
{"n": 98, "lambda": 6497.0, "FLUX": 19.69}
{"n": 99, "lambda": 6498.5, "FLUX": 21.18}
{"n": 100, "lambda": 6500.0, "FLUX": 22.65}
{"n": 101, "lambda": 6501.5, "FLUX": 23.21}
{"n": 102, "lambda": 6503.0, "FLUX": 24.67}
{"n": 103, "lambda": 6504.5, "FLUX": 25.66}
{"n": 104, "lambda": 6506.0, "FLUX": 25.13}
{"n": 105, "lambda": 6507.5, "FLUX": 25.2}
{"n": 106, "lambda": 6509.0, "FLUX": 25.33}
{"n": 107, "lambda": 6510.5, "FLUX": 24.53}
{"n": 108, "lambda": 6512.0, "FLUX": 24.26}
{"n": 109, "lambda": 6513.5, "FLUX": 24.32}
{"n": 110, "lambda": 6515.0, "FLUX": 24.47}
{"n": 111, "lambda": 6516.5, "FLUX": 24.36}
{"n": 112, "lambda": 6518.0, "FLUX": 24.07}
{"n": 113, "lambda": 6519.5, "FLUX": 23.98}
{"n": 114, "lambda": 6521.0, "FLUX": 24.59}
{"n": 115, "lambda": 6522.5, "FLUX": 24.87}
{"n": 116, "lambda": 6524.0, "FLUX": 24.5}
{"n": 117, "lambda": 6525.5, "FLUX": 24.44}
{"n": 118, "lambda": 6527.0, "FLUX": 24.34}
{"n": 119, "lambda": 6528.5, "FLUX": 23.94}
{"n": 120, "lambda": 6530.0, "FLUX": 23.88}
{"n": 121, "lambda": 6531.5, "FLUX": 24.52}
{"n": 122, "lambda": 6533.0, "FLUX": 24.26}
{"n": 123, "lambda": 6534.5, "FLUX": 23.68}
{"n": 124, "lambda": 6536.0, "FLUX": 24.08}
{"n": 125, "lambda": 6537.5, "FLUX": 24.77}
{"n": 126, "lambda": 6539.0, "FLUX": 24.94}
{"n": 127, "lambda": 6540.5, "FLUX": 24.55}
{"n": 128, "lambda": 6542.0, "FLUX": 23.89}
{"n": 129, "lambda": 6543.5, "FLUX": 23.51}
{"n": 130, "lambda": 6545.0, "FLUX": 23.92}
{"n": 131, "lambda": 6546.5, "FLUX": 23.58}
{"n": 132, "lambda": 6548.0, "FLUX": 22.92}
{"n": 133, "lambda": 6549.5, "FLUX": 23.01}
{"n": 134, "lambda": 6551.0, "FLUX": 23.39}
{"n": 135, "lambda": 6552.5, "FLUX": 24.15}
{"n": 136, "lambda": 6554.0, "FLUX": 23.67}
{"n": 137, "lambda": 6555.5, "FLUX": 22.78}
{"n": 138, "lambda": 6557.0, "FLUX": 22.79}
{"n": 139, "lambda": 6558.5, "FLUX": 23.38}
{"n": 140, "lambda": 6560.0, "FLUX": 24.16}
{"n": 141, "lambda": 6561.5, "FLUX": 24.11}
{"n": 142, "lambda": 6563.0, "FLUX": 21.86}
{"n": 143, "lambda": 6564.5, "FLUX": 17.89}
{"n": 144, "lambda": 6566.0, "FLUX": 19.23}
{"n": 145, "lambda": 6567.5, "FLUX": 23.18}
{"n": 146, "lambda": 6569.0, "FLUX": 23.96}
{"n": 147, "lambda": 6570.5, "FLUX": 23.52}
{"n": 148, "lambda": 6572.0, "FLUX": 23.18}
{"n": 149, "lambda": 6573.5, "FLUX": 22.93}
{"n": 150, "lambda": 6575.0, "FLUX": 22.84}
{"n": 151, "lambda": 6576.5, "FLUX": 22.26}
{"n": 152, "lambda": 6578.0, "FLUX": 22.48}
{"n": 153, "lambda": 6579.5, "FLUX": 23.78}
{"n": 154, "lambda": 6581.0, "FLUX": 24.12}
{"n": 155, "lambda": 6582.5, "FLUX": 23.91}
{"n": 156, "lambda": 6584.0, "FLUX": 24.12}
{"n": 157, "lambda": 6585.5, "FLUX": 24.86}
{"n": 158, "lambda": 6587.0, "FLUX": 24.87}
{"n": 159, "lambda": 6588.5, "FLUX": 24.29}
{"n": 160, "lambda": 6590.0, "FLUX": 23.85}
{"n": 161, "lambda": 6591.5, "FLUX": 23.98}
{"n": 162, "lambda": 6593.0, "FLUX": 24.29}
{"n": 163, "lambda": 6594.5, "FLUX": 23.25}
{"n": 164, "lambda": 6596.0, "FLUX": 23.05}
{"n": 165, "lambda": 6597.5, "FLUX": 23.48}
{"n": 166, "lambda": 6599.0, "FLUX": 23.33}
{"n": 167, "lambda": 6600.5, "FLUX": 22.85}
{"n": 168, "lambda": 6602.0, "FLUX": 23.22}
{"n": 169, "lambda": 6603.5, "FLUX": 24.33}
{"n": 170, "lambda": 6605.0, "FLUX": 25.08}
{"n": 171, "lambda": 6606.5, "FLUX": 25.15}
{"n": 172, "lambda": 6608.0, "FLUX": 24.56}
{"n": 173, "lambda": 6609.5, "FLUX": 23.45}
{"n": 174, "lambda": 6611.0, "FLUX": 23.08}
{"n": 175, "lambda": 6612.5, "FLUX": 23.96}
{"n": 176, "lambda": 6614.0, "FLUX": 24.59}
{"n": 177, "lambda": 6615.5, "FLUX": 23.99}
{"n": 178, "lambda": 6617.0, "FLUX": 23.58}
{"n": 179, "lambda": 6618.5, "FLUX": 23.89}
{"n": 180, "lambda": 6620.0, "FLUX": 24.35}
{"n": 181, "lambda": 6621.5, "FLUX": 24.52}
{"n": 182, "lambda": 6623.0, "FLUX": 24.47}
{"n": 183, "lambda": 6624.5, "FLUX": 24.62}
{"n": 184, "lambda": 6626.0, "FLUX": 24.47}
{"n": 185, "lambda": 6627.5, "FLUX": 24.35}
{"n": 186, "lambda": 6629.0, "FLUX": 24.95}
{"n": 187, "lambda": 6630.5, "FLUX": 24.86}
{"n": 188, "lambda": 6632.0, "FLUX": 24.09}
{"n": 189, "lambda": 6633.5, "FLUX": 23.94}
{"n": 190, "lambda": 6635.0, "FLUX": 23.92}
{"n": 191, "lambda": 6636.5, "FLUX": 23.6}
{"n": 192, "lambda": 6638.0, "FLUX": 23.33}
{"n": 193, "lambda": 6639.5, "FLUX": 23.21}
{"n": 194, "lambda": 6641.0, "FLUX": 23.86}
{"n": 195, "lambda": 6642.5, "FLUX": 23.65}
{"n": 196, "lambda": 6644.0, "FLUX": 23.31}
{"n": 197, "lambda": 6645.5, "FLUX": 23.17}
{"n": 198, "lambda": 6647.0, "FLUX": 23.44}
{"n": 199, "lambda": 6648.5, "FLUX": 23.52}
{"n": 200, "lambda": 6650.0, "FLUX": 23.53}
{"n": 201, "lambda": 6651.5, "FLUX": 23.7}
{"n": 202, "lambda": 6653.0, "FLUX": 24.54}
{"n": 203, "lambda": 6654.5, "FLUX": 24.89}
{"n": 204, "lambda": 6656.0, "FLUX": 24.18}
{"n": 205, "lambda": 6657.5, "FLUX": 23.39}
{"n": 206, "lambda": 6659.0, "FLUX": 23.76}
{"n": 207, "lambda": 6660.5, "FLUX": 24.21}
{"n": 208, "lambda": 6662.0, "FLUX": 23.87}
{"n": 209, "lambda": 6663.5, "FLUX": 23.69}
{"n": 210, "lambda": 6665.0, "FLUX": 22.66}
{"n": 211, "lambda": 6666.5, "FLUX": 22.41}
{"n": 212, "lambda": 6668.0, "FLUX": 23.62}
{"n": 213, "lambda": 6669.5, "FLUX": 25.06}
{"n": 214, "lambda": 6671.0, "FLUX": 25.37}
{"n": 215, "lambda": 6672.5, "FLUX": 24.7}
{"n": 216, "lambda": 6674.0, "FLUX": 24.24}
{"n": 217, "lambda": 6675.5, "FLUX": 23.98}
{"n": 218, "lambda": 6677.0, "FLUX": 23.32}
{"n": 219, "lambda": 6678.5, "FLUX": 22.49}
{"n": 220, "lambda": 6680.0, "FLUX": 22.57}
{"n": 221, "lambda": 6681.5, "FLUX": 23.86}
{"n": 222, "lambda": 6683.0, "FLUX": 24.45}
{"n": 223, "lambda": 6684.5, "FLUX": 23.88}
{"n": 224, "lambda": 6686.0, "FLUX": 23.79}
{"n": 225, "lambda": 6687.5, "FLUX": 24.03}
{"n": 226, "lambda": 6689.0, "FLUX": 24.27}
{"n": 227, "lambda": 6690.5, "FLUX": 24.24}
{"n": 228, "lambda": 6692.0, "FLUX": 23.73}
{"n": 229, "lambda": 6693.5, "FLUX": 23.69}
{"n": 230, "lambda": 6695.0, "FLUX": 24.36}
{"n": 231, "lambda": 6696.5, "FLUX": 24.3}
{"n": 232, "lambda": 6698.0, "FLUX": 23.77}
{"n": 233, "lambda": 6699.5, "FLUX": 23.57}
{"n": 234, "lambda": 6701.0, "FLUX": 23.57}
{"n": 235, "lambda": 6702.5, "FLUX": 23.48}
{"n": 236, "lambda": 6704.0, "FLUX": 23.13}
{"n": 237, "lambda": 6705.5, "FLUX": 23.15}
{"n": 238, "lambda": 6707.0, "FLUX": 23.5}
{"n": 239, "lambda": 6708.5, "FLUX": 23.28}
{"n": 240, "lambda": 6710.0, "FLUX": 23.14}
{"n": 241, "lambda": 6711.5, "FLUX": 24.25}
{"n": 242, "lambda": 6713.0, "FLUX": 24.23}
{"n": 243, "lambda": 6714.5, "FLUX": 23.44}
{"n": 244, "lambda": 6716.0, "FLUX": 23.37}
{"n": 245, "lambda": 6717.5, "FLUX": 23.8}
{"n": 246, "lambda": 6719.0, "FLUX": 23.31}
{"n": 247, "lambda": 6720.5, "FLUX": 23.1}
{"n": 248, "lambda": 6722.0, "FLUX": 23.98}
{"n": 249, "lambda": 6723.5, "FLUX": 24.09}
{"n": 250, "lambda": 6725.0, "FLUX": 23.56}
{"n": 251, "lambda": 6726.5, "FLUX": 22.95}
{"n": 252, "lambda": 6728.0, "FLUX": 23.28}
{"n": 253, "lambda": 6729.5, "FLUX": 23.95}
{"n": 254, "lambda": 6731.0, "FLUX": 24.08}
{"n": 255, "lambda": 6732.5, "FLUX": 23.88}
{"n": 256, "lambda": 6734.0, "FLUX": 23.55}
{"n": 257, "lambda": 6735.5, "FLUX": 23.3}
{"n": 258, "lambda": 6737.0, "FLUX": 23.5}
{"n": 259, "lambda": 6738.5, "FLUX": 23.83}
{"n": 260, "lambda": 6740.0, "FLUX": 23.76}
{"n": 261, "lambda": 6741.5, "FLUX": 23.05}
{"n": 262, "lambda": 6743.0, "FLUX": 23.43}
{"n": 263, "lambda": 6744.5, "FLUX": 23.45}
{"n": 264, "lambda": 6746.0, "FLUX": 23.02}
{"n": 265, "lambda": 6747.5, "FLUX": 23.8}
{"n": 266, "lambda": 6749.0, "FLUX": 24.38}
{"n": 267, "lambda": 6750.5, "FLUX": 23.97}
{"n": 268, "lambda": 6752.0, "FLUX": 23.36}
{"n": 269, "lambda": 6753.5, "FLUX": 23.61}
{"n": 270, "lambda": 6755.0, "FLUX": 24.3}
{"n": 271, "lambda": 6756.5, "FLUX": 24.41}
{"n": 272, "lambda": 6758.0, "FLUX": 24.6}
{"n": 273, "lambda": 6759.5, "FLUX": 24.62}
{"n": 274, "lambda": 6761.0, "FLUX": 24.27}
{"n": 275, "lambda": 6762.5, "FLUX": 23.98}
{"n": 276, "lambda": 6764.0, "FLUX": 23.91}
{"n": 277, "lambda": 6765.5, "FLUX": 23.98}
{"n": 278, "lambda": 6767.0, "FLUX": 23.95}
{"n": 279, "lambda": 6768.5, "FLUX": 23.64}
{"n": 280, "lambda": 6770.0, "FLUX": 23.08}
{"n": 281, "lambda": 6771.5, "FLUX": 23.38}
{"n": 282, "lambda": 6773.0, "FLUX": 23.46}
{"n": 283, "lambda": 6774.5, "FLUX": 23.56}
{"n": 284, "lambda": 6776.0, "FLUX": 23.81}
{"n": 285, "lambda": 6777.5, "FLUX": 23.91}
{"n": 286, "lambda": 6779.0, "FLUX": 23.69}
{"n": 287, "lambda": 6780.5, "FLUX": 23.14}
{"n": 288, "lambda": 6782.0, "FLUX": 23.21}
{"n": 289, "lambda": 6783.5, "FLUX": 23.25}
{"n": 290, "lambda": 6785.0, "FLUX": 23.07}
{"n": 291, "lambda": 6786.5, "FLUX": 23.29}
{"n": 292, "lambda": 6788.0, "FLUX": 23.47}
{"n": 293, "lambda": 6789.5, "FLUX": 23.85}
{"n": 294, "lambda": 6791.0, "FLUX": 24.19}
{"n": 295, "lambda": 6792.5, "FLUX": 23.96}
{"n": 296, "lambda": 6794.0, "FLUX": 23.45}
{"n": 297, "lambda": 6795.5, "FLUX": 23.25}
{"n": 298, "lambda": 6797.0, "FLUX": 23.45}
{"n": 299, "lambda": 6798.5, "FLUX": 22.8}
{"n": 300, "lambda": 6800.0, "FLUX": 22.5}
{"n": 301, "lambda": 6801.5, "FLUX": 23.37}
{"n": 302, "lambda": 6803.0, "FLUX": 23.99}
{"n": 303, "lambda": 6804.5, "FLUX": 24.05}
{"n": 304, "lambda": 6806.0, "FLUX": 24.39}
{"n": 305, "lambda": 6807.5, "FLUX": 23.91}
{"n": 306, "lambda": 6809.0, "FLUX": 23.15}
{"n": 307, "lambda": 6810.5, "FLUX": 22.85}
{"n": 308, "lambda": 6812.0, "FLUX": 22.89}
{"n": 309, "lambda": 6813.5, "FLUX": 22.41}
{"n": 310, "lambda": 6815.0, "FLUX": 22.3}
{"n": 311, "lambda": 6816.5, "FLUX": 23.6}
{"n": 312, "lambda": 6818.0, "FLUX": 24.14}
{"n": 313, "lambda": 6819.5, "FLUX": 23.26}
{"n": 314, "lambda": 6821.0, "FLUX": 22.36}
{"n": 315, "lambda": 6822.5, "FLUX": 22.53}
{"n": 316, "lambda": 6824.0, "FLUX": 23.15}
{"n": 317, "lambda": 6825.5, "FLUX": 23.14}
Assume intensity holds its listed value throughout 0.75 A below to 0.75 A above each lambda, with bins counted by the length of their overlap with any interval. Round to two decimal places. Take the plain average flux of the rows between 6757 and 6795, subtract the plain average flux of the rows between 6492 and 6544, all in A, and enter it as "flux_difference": -0.24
